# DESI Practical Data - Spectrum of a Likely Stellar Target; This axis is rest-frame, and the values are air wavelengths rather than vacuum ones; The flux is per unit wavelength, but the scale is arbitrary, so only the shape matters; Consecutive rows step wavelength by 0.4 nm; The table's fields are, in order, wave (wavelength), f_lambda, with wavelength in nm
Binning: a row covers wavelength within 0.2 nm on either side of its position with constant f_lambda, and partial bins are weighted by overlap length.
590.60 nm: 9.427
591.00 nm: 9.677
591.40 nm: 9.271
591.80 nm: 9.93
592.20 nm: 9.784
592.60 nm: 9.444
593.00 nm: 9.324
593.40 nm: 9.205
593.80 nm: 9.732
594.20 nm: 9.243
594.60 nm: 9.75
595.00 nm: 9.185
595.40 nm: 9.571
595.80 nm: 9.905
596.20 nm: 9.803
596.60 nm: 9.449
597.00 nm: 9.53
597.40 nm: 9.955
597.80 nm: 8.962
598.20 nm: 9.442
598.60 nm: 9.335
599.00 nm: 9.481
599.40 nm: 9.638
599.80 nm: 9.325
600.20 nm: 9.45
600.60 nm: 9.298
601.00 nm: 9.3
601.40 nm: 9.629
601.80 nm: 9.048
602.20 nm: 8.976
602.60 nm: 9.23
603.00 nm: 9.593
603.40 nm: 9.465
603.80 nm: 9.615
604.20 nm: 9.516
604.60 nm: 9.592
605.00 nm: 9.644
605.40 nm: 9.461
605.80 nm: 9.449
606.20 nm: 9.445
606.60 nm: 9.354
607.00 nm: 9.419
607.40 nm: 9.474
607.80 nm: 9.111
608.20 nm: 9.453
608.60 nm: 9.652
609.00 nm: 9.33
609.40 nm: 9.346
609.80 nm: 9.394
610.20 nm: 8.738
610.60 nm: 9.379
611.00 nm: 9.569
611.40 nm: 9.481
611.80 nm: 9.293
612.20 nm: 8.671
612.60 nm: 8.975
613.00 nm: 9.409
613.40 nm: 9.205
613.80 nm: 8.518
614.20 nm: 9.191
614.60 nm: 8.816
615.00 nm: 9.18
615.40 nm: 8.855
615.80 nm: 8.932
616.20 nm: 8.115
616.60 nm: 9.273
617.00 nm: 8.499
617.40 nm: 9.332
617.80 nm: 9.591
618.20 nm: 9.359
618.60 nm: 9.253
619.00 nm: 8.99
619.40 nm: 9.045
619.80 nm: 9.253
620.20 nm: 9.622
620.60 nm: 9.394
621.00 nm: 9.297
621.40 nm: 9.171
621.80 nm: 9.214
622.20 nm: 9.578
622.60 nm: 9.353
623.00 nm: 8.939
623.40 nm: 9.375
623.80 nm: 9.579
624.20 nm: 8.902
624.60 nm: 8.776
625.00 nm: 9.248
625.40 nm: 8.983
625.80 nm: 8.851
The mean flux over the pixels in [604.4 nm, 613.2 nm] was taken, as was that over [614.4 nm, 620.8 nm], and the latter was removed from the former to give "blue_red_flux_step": 0.25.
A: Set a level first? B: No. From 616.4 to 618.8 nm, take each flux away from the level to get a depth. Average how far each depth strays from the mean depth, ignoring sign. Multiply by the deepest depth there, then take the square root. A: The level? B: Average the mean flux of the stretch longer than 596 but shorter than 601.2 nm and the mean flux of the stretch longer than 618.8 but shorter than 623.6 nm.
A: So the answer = 0.46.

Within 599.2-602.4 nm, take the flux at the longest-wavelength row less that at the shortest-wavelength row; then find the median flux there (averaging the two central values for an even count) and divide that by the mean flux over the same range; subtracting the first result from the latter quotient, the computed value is 1.66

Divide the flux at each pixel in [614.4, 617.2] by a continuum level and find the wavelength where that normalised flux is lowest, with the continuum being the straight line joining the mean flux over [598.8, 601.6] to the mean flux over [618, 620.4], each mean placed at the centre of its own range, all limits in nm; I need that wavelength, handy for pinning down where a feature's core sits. 616.20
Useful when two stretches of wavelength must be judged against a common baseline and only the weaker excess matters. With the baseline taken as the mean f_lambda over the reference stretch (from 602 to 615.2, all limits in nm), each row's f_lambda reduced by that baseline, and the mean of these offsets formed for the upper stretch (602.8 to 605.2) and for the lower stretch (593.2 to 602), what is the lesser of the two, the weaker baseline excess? 0.16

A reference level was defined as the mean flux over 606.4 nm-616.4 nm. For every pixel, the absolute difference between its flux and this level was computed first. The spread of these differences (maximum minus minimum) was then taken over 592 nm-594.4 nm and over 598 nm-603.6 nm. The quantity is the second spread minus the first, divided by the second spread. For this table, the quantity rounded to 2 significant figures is -0.42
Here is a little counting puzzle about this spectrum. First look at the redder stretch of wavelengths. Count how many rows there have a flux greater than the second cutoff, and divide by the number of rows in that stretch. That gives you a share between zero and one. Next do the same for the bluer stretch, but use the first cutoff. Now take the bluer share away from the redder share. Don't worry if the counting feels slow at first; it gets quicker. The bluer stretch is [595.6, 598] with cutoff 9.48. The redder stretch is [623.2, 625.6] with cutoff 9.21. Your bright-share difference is -0.2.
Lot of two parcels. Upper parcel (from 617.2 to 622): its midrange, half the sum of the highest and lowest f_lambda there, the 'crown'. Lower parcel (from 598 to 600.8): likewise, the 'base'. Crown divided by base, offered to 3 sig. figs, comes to 0.983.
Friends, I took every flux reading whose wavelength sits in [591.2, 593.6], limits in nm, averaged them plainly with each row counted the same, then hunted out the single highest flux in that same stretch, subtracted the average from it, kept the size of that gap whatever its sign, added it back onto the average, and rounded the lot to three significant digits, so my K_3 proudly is 9.93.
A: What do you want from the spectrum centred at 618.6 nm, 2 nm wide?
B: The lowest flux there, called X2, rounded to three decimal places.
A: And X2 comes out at 8.990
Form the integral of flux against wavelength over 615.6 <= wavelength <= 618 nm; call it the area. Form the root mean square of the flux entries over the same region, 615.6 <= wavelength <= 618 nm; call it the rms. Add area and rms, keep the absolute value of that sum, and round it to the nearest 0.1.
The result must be 30.5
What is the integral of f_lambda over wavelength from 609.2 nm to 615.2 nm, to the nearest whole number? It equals 55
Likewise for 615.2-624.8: 88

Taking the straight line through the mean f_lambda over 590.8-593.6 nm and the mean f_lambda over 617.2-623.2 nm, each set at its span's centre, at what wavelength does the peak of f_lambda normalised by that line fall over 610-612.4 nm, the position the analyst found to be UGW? 611.00 nm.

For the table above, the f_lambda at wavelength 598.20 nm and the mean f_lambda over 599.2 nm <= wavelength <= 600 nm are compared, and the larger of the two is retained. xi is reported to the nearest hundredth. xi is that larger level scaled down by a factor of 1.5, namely 6.32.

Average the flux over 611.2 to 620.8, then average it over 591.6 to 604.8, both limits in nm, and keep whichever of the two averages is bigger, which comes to 9.48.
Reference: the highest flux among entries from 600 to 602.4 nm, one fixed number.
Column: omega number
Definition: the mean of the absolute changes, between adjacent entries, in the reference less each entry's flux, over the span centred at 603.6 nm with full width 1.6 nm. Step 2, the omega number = 0.13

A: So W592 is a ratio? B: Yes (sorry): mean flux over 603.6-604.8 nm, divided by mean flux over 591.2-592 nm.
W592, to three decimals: 0.997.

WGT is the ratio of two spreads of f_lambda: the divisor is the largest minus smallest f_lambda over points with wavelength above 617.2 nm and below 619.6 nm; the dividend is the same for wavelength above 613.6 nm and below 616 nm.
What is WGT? 1.1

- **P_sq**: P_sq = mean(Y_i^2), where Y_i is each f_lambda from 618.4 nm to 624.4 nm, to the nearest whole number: 86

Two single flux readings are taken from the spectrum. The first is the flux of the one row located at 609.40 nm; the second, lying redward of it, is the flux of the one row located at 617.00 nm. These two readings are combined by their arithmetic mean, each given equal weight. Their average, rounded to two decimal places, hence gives 8.92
